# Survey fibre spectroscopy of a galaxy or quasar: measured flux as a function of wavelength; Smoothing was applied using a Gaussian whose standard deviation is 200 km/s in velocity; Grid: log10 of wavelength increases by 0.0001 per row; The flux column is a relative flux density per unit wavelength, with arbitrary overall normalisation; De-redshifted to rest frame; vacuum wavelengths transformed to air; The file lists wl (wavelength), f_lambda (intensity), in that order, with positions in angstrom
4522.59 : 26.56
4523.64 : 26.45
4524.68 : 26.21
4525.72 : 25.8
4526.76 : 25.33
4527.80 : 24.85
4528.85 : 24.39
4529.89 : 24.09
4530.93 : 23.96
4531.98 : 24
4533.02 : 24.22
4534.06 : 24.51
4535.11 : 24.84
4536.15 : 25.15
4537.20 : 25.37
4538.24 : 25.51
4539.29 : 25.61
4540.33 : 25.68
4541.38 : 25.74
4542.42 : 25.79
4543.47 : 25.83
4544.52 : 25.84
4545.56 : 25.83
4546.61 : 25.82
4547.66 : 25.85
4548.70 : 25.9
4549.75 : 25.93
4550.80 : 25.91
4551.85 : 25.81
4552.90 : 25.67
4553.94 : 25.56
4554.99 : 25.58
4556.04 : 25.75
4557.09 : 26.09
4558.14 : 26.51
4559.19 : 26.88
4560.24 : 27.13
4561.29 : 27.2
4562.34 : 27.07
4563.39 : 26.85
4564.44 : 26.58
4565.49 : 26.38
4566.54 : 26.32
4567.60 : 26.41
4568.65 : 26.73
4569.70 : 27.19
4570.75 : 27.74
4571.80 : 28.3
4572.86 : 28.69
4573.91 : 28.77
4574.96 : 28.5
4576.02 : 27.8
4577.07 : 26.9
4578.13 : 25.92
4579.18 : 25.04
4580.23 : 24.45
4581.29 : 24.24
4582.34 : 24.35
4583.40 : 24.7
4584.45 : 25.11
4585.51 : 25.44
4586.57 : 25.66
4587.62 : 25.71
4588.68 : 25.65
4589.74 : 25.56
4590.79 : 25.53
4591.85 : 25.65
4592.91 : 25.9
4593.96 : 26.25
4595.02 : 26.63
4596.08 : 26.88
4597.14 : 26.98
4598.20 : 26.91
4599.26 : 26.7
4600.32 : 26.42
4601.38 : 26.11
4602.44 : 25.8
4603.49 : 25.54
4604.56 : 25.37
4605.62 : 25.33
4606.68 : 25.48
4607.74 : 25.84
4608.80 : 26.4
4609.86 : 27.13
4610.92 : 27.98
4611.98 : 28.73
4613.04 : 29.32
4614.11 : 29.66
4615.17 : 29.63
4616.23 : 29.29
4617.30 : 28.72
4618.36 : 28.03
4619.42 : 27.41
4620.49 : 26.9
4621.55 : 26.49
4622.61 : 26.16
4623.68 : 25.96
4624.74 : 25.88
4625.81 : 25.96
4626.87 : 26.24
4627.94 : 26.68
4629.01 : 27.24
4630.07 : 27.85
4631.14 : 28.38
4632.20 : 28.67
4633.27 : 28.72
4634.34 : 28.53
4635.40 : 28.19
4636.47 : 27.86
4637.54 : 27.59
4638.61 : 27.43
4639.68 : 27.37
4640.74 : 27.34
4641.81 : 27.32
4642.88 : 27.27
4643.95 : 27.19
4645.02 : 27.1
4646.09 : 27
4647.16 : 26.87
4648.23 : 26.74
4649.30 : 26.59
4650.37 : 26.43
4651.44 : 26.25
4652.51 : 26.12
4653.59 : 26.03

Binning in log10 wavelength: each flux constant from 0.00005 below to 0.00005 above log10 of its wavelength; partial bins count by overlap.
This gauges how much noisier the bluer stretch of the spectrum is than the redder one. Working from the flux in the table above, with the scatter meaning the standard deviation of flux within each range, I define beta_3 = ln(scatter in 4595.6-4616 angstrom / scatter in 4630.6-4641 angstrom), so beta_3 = 1.0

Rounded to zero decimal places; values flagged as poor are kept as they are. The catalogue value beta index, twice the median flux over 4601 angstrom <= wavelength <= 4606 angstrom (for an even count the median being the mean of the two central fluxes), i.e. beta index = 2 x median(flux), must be 51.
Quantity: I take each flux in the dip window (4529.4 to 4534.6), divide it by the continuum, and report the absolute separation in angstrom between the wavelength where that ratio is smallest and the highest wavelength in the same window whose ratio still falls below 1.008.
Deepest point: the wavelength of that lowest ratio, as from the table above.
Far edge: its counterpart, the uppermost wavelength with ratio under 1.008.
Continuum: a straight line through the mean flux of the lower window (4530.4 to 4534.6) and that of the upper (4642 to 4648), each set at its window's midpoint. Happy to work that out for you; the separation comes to 2.1 angstrom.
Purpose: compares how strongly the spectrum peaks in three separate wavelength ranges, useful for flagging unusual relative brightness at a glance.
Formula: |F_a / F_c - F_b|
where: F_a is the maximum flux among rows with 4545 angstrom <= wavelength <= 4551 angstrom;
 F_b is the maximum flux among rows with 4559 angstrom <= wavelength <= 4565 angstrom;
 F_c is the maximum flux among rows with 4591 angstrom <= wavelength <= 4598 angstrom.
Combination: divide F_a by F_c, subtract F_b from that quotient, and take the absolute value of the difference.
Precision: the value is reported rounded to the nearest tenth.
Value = 26.2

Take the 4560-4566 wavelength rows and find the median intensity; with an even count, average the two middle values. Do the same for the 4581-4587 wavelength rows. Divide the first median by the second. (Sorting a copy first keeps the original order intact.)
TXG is 1.08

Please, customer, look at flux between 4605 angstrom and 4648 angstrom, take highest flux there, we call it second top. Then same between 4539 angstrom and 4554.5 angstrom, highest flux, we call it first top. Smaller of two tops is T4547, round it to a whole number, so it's 26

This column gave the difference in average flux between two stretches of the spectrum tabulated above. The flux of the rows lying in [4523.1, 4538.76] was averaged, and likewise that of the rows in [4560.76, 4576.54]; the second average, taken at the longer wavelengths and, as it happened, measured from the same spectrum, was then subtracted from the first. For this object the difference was -2.4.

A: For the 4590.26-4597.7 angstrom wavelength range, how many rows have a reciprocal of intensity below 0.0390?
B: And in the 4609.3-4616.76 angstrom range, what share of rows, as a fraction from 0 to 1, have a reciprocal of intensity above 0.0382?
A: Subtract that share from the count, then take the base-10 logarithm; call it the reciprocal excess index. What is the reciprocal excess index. 0.78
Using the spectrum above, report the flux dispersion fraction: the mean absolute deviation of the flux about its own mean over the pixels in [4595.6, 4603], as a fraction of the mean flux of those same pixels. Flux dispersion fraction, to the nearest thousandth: 0.014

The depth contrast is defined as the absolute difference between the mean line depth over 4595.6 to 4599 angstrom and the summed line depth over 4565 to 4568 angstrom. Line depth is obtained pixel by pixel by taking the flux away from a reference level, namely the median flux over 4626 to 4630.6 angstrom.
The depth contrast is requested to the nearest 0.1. 1.7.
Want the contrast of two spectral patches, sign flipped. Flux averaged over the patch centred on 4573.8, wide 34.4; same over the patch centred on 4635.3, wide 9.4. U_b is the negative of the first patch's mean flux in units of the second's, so -0.94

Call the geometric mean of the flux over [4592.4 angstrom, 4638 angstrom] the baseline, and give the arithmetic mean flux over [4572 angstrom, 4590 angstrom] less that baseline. -1.1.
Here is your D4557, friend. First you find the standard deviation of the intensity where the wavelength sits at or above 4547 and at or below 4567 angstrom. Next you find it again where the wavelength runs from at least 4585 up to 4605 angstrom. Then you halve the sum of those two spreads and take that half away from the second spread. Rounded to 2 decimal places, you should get 0.00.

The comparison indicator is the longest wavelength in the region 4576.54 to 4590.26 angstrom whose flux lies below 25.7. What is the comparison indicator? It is 4589.74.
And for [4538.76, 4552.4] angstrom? 4540.33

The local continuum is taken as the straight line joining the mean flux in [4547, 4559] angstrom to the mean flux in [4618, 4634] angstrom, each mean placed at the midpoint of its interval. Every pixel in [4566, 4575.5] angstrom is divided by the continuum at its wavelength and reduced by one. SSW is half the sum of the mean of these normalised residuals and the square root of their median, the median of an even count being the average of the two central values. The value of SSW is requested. 0.15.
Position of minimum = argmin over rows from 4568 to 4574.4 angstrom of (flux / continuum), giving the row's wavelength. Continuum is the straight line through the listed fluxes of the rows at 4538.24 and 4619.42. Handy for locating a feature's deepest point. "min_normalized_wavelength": 4568.65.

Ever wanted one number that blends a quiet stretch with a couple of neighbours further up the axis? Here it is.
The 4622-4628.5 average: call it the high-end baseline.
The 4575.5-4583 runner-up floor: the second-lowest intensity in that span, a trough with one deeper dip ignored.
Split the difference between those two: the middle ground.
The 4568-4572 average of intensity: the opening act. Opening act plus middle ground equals 52.7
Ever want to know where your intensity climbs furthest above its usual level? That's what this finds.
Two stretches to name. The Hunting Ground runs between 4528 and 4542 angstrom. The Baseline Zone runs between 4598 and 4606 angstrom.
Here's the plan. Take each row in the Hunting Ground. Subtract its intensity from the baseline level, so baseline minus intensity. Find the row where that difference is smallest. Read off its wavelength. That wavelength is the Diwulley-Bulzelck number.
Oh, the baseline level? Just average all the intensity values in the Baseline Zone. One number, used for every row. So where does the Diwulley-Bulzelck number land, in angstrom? 4541.38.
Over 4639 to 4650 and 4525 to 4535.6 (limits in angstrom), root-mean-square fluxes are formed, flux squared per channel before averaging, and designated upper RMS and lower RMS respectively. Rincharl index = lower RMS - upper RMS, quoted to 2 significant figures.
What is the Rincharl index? -2.5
